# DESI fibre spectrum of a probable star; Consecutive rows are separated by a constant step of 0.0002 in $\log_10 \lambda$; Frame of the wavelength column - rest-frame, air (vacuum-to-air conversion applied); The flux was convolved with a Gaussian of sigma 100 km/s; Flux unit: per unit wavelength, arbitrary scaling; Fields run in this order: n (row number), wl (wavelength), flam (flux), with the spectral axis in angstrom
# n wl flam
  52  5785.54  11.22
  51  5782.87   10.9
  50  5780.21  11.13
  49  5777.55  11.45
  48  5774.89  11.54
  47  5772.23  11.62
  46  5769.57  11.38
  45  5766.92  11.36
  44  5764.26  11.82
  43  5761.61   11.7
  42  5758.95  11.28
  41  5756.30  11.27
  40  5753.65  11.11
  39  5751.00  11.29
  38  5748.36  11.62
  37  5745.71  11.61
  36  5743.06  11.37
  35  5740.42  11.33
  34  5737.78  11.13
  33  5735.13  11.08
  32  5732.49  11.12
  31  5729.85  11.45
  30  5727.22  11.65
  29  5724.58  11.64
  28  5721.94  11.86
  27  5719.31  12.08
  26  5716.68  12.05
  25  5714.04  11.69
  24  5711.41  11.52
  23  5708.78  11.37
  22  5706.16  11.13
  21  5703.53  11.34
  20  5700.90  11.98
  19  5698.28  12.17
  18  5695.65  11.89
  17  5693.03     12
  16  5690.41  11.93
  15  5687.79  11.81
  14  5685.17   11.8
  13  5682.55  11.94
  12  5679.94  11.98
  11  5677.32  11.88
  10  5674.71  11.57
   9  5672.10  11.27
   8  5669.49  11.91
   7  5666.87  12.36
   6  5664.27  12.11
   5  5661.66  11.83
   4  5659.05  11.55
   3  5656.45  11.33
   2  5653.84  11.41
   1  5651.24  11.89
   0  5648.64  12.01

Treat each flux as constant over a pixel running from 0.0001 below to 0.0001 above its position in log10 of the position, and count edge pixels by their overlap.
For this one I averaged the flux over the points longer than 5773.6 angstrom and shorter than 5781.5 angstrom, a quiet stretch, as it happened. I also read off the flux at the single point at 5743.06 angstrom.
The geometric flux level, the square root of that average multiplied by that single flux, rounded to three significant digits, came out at 11.4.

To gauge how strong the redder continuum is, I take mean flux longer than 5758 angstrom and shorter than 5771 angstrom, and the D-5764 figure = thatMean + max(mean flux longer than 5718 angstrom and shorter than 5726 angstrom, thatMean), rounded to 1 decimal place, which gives 23.4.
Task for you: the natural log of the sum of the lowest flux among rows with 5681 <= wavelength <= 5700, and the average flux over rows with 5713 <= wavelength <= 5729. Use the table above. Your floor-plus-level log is 3.162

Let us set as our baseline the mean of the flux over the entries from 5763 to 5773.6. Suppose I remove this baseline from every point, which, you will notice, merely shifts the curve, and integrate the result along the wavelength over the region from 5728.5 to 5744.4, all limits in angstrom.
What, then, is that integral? -4.7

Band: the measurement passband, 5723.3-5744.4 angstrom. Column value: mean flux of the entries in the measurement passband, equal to 11.3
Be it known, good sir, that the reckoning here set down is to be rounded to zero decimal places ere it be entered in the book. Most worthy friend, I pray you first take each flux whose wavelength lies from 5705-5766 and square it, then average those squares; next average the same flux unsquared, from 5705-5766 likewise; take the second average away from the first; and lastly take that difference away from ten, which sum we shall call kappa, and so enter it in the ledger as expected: -111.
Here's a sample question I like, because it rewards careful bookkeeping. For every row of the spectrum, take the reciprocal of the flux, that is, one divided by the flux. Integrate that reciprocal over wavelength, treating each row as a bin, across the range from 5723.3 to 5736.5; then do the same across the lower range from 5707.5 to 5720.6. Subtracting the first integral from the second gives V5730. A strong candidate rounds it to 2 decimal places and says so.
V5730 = -0.04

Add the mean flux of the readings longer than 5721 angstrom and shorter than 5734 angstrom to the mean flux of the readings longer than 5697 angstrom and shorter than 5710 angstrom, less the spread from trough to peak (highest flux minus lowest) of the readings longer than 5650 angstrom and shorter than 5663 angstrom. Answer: 22.6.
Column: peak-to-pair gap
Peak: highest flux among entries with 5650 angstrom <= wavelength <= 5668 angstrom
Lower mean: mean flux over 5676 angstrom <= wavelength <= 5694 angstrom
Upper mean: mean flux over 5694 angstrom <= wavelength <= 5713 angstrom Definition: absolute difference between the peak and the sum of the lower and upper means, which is 11.2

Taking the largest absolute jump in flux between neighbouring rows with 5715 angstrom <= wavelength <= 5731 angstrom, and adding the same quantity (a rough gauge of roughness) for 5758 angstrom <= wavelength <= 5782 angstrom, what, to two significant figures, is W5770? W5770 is 0.68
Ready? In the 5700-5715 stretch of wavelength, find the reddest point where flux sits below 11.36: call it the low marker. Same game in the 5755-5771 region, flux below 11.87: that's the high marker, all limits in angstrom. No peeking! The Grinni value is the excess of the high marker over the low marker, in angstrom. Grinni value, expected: 63.4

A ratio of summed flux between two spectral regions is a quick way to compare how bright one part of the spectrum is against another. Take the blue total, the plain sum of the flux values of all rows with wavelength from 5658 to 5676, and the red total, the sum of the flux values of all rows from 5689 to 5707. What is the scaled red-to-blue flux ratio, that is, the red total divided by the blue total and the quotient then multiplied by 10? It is 10.0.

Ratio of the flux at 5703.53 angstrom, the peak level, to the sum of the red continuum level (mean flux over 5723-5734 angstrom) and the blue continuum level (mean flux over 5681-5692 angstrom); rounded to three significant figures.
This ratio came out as 0.486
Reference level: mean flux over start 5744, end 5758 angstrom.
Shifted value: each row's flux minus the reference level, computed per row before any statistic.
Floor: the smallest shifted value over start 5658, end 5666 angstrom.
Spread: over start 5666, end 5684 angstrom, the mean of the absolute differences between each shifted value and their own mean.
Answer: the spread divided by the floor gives 1.4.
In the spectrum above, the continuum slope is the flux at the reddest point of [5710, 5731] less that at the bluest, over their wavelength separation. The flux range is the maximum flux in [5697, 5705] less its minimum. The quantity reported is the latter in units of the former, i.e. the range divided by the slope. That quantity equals -219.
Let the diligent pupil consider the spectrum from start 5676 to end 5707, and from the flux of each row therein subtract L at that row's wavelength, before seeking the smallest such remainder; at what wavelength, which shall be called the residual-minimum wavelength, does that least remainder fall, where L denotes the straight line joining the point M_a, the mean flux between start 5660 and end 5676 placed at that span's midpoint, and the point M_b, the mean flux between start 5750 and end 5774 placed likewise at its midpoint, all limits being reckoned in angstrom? 5706.16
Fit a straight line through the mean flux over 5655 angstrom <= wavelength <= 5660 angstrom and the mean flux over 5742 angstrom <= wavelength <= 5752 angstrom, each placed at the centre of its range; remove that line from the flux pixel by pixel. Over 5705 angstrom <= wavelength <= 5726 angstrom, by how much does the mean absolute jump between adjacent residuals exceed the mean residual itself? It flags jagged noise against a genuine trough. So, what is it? -0.01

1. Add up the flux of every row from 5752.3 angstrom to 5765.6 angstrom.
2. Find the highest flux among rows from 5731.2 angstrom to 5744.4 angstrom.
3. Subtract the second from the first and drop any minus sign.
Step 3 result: 45.8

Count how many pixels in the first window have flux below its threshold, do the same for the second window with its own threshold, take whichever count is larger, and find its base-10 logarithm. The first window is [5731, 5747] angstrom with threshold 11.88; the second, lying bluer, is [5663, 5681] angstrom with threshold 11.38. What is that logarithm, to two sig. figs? 0.78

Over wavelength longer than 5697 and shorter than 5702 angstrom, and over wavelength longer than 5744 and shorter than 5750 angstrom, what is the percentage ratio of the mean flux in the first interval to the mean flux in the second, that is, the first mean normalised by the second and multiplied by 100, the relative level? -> 104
